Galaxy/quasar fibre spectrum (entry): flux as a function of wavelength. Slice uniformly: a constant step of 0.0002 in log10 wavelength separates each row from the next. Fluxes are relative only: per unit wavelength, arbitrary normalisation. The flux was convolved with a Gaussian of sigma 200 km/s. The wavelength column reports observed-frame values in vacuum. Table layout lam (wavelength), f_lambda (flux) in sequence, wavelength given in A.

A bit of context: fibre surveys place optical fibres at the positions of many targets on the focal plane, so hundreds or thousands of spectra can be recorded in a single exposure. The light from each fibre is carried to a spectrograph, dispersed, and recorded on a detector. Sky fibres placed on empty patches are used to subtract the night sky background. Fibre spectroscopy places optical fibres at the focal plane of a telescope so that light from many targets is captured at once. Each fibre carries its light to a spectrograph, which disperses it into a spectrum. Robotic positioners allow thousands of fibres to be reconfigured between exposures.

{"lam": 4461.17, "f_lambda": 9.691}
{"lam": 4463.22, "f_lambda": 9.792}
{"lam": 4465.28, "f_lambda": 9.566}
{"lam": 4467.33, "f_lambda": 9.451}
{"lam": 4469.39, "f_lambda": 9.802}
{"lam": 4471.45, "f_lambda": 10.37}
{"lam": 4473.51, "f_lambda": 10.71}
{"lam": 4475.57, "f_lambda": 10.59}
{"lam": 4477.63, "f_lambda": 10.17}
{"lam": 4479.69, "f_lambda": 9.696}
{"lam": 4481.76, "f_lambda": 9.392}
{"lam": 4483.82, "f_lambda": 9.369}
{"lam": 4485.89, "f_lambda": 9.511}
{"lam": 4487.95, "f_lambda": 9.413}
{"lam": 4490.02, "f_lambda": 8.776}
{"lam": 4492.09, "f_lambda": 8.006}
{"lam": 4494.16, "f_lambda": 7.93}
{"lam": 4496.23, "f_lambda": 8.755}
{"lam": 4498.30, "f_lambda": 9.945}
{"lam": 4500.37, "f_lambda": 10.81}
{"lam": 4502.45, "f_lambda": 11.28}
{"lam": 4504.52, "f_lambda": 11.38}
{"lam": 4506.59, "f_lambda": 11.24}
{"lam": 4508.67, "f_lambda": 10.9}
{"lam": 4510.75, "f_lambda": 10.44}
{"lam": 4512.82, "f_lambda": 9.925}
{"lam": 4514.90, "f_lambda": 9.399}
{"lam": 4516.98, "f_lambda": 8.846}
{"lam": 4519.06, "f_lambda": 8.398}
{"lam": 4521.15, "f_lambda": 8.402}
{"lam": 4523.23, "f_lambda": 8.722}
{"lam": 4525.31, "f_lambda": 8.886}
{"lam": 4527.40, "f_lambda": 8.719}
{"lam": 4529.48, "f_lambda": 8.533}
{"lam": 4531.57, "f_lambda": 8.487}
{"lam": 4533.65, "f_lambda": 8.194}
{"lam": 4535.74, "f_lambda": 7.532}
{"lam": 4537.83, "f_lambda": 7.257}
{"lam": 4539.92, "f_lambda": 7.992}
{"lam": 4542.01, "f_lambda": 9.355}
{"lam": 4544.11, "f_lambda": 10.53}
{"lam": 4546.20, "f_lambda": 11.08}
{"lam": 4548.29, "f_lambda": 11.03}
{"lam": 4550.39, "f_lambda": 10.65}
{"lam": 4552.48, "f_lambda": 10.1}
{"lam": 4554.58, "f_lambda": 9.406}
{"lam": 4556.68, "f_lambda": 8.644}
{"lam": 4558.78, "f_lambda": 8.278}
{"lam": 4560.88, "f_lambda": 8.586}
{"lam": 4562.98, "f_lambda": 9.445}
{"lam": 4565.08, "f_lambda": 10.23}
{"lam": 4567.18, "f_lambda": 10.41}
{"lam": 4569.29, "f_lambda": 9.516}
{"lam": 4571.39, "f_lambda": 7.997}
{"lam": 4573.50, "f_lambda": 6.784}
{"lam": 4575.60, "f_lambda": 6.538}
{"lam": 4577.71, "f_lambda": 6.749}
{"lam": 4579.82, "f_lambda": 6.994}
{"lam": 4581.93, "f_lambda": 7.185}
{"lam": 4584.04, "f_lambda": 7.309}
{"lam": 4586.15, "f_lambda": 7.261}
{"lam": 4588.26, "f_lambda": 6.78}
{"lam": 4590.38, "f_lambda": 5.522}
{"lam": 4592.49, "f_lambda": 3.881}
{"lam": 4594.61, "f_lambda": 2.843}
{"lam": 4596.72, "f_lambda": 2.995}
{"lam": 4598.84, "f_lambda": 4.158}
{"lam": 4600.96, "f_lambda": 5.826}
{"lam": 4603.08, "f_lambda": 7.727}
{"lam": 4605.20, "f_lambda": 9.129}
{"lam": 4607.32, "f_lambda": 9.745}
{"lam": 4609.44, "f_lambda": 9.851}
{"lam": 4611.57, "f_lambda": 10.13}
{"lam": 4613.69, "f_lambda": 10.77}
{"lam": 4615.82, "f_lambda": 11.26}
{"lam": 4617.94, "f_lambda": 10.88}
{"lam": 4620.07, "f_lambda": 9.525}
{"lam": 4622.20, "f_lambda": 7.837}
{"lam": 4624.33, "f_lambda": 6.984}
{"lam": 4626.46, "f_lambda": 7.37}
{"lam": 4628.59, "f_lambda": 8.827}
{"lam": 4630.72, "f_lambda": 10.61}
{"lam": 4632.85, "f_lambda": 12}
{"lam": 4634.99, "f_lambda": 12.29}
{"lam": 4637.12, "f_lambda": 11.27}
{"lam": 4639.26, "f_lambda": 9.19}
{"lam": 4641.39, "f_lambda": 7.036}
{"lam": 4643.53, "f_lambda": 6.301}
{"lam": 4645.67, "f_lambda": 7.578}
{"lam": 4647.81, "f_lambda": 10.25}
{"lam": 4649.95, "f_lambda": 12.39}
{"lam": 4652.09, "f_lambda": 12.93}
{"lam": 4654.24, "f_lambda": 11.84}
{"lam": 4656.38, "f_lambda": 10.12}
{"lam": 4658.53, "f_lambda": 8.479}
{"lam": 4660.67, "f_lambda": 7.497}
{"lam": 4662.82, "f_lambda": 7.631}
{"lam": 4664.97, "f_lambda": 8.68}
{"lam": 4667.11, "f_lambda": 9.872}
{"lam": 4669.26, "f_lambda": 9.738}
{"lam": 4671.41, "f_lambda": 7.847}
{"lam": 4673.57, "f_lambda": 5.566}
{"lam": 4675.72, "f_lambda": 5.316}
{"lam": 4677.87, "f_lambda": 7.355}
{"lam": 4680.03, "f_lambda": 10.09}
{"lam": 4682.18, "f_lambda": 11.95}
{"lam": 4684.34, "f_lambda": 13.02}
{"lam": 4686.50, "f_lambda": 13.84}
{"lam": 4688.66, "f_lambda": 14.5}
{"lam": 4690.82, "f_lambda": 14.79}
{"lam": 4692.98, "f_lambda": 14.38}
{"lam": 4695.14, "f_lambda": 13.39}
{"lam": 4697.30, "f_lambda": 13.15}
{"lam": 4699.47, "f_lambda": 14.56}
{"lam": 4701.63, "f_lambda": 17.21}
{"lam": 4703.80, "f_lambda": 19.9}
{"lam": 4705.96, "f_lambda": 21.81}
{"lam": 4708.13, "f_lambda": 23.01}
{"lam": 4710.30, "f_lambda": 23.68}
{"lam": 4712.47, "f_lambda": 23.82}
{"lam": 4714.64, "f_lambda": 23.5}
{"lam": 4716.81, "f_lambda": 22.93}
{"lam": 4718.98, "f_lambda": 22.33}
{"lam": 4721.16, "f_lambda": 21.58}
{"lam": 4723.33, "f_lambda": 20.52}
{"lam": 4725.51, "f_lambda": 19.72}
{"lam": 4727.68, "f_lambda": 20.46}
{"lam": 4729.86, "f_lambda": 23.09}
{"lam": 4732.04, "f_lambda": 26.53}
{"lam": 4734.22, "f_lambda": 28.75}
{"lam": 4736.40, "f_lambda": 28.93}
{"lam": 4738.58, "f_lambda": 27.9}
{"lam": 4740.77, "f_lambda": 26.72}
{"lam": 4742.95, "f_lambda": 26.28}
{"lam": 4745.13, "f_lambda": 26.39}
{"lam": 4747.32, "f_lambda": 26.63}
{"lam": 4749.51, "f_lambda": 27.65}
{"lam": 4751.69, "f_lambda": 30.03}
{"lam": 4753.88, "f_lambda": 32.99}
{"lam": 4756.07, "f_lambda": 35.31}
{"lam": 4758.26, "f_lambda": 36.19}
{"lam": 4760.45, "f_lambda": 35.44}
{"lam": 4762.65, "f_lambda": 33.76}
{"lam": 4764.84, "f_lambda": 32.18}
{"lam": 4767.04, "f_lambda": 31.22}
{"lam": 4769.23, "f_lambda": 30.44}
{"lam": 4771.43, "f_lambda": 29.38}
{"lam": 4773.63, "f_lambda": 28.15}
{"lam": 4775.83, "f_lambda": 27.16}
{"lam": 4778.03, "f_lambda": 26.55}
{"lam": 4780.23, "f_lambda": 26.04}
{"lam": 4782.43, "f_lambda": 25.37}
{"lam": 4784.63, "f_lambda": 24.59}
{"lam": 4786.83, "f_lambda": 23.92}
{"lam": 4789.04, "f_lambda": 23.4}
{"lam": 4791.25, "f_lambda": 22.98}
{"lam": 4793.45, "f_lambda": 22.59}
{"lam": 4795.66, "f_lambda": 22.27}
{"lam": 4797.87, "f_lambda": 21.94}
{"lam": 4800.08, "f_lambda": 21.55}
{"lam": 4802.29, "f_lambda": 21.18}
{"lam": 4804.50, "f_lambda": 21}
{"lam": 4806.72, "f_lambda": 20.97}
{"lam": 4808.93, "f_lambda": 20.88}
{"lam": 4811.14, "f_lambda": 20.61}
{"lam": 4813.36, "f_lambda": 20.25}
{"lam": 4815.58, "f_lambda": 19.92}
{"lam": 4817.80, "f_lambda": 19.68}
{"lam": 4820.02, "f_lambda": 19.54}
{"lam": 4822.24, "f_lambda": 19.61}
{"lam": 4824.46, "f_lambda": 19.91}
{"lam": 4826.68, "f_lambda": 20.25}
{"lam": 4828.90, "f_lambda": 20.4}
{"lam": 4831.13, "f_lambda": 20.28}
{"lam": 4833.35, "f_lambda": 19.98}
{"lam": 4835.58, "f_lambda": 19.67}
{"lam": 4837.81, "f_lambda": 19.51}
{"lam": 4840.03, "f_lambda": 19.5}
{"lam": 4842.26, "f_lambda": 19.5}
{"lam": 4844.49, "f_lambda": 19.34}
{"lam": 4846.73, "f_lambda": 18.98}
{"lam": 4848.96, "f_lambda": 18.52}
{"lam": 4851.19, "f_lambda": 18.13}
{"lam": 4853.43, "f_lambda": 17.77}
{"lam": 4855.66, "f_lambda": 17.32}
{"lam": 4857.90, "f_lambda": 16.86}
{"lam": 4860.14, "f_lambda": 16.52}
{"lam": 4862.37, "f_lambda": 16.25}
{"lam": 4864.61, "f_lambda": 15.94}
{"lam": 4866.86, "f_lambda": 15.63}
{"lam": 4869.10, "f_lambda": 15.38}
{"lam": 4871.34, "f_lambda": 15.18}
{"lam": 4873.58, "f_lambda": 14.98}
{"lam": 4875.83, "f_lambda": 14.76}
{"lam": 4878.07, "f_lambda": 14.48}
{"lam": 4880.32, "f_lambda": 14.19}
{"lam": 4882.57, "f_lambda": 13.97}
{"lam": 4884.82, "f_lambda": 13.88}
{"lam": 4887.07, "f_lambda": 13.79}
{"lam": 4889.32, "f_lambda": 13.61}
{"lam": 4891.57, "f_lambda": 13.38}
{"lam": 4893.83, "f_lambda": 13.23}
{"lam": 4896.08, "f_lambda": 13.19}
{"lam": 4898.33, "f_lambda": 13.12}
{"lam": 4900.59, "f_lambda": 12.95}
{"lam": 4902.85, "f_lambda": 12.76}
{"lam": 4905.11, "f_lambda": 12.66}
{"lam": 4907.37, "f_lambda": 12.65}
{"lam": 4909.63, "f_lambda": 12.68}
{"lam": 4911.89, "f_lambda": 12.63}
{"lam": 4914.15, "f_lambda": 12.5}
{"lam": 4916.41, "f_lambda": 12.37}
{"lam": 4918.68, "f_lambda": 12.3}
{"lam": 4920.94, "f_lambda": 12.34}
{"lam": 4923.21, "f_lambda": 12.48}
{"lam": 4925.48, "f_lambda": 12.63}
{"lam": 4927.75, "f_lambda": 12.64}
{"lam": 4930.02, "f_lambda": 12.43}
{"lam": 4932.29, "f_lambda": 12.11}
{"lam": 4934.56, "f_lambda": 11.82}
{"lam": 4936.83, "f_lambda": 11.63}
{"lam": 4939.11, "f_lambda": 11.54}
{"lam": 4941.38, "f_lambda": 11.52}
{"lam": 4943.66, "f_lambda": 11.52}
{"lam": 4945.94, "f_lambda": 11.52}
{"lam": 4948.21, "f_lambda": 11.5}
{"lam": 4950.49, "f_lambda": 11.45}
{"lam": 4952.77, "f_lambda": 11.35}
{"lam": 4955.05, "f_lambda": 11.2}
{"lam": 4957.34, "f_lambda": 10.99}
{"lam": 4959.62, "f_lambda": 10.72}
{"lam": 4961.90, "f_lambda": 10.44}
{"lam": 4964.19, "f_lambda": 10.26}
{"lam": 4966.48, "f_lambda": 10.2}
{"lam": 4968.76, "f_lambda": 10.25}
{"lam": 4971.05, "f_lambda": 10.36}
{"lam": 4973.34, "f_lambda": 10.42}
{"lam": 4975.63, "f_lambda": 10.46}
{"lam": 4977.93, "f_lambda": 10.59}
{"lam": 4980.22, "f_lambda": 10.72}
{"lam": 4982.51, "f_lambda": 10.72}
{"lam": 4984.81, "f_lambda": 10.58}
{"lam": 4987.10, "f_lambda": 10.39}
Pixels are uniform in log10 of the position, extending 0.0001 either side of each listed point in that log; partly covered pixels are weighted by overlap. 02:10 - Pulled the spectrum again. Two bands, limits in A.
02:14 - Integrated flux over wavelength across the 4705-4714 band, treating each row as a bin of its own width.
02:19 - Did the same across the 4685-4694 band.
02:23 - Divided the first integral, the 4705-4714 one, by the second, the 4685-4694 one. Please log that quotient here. 1.6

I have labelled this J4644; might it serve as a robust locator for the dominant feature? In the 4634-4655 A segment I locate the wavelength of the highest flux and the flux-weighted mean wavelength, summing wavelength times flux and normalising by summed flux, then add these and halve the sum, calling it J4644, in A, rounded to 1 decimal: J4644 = 4648.5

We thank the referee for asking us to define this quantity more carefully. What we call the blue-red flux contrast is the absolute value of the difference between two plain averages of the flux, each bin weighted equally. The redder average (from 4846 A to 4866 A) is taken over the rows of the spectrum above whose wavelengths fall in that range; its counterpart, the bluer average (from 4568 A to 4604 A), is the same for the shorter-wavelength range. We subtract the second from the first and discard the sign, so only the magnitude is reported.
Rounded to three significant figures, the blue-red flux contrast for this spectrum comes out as 11.1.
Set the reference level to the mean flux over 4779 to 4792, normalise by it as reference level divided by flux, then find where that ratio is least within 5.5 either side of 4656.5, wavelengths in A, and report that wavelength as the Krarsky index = 4652.09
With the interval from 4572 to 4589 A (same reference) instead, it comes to 4584.04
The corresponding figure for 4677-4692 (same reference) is 4690.82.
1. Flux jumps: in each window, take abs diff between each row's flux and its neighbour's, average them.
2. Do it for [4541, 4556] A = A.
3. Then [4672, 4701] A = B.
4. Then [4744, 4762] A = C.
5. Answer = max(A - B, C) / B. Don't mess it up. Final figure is 1.42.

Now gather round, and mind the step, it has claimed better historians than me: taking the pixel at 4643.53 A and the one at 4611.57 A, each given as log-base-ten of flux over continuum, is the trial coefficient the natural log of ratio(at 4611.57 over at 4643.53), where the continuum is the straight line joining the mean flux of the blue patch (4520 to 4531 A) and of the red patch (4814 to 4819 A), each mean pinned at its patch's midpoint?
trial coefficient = -1.5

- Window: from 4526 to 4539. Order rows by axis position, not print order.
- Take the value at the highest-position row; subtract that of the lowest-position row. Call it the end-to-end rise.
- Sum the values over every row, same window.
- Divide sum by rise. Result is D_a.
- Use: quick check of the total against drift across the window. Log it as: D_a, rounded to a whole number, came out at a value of -33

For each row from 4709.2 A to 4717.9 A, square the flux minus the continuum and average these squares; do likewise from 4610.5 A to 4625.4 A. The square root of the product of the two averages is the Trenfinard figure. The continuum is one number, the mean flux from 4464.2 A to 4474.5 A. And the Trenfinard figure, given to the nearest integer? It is 21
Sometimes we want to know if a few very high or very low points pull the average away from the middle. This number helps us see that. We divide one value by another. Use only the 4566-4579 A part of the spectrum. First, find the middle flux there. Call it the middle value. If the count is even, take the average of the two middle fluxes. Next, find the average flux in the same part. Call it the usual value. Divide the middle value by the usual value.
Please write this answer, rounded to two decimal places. 0.92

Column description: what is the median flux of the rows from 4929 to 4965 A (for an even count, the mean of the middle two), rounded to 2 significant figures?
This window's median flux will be 12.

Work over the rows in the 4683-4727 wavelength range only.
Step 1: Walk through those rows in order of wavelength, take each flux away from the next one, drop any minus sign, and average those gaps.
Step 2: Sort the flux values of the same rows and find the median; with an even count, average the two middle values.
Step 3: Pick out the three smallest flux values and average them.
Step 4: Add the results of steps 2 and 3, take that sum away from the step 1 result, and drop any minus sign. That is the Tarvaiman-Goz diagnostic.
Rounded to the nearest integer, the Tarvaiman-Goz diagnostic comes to 32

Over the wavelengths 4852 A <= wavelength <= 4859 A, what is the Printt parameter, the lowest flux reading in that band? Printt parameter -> 16.86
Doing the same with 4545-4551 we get 10.65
